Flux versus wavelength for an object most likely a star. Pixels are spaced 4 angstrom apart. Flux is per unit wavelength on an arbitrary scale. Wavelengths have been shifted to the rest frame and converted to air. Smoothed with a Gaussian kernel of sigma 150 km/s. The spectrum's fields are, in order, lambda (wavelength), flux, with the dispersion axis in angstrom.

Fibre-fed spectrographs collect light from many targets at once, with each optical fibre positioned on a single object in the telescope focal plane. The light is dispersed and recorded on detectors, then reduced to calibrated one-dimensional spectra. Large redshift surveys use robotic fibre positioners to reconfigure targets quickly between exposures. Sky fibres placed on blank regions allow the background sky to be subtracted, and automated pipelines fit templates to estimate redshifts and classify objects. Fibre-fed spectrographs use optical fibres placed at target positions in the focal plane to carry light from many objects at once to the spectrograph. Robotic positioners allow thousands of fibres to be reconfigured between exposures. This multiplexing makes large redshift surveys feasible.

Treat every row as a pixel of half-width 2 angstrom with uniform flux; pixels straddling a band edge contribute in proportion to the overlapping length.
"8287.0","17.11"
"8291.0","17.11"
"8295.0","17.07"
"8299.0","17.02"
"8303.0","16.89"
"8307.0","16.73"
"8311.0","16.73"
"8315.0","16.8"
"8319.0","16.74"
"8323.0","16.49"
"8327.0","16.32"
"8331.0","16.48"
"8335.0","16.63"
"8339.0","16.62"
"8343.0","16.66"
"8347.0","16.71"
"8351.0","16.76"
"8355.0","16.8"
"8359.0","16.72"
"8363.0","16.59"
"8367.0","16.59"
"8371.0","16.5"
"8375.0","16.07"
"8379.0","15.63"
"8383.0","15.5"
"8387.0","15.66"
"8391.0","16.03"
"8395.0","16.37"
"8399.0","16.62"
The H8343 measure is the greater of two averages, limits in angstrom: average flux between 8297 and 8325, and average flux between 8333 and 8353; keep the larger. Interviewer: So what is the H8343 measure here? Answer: 16.8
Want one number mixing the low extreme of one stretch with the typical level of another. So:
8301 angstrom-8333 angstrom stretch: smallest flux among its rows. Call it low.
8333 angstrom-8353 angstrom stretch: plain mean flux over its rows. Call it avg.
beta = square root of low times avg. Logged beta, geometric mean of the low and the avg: 16.50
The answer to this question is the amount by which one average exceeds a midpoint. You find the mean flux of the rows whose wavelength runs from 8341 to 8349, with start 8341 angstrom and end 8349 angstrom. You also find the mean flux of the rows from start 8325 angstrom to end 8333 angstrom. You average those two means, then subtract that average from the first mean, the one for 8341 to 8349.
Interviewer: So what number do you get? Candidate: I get 0.14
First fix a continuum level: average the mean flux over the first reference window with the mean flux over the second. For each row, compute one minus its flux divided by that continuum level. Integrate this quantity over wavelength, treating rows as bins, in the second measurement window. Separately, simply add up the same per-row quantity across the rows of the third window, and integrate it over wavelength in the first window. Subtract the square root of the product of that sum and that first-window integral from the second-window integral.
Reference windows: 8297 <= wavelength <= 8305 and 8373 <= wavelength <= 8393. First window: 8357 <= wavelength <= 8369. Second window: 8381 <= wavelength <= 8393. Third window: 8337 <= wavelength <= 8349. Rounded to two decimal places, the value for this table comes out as 0.36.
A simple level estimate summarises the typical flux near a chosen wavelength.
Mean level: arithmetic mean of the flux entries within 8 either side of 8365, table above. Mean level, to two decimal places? 16.60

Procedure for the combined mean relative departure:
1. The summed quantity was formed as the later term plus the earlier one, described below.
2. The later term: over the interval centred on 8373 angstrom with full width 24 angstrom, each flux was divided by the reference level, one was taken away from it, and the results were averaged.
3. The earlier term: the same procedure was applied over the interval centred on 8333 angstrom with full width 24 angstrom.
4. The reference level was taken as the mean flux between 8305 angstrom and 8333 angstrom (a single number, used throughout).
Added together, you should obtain -0.033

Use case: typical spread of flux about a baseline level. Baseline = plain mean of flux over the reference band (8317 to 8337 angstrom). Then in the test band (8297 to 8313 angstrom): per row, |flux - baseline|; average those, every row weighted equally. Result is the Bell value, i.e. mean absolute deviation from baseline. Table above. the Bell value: 0.31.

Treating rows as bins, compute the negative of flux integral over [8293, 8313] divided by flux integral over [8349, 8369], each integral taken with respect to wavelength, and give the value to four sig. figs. -1.012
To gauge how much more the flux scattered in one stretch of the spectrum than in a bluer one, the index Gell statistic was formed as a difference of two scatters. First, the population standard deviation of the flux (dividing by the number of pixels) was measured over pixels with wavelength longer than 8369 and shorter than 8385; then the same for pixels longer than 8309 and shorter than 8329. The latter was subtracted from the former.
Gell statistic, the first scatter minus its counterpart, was 0.2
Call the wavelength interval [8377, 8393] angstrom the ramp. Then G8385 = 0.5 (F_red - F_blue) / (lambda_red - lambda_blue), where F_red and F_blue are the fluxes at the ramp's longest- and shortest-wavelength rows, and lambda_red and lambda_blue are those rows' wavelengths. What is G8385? 0.017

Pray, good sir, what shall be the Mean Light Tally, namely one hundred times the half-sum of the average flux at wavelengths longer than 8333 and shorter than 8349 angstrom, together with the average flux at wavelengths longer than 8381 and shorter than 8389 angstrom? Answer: 1612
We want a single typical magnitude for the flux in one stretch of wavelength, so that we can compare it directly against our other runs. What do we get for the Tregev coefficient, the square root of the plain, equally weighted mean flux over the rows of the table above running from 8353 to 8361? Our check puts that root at 4.09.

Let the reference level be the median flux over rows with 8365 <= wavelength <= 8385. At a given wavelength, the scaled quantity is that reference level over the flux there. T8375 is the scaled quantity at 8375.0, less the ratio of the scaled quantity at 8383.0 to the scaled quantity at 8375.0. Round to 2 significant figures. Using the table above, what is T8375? -0.037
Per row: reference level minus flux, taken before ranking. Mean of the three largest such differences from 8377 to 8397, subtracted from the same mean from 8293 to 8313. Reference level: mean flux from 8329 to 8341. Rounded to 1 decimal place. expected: -1.2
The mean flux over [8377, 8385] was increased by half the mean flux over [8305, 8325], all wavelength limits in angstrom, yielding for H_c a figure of 23.91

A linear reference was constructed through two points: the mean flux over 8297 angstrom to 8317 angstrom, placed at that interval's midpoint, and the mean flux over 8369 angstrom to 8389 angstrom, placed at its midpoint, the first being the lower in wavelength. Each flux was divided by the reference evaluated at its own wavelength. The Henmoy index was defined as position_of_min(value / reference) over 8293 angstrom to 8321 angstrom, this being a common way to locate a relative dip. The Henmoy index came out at 8307.0 angstrom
